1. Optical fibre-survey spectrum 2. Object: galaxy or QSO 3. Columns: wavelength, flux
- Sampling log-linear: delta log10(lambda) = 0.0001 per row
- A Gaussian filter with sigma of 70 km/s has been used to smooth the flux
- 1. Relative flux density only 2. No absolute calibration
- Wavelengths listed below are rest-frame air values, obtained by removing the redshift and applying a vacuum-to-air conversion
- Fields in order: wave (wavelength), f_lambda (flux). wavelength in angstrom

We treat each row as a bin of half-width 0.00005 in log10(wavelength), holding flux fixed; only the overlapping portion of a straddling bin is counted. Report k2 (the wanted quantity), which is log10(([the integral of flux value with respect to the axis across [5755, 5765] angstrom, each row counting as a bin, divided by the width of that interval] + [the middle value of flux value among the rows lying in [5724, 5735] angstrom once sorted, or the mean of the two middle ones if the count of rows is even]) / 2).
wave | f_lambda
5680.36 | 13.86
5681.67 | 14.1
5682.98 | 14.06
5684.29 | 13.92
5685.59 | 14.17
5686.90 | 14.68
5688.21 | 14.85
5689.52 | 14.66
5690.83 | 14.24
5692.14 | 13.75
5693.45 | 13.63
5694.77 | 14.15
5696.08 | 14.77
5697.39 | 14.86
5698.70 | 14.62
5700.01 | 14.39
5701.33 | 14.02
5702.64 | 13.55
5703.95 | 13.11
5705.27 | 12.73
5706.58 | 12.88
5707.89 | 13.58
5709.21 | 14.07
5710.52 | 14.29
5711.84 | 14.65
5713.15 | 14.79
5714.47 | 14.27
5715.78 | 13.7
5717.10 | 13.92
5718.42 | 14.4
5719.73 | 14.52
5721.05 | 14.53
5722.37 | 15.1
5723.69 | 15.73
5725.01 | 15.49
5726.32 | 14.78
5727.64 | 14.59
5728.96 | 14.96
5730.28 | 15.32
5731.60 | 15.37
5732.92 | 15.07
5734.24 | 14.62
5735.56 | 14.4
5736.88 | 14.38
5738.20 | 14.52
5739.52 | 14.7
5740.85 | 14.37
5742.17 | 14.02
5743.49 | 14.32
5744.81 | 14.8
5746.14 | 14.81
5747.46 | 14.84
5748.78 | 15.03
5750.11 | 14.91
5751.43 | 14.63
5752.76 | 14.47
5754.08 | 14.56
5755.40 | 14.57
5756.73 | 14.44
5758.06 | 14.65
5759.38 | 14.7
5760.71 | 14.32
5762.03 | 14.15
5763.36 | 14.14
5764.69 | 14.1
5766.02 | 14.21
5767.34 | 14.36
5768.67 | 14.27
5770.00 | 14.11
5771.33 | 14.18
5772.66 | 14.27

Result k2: 1.17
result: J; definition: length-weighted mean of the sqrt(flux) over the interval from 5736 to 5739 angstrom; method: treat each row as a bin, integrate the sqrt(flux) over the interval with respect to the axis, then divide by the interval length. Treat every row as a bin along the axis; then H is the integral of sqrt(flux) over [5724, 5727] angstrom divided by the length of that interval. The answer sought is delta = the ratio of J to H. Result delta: 0.97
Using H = 3.91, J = 3.81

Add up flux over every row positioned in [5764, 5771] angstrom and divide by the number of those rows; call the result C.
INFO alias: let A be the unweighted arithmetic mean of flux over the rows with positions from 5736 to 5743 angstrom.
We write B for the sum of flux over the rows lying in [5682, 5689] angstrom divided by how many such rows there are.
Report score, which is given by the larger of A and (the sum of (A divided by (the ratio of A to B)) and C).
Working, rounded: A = 14.4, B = 14.3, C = 14.2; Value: 28.5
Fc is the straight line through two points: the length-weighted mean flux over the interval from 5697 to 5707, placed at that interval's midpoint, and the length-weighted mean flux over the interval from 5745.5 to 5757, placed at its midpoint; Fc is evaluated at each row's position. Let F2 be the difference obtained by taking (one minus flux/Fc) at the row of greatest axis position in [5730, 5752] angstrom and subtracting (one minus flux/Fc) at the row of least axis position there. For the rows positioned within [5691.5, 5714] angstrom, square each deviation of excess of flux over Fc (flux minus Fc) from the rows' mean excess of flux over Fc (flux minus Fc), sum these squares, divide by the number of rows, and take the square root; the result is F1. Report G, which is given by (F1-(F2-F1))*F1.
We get 0.8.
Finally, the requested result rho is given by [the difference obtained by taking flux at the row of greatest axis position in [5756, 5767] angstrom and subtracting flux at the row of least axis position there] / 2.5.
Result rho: -0.09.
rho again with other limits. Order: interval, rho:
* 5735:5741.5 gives -0.01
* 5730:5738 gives -0.38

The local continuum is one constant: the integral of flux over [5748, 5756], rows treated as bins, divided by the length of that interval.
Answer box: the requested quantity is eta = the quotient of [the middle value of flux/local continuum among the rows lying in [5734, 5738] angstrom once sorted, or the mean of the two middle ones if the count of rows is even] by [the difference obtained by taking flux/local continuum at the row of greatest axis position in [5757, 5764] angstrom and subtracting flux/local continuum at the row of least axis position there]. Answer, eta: -28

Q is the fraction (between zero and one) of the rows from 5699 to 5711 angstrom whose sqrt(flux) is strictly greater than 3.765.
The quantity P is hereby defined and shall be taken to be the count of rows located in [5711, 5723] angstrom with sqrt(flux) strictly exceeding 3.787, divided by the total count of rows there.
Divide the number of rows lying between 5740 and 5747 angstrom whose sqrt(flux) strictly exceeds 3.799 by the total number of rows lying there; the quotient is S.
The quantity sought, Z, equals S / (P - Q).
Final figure 0.9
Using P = 0.7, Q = 0.2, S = 0.40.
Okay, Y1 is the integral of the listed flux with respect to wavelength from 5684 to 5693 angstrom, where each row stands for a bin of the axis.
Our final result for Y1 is 129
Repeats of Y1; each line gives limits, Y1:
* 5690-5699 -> 129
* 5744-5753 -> 133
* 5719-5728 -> 135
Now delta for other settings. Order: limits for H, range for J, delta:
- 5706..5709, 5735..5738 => 1.04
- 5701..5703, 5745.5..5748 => 1.04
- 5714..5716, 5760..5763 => 1.00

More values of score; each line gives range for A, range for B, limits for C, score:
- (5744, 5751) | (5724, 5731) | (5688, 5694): 29.3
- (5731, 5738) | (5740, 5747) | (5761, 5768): 28.7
